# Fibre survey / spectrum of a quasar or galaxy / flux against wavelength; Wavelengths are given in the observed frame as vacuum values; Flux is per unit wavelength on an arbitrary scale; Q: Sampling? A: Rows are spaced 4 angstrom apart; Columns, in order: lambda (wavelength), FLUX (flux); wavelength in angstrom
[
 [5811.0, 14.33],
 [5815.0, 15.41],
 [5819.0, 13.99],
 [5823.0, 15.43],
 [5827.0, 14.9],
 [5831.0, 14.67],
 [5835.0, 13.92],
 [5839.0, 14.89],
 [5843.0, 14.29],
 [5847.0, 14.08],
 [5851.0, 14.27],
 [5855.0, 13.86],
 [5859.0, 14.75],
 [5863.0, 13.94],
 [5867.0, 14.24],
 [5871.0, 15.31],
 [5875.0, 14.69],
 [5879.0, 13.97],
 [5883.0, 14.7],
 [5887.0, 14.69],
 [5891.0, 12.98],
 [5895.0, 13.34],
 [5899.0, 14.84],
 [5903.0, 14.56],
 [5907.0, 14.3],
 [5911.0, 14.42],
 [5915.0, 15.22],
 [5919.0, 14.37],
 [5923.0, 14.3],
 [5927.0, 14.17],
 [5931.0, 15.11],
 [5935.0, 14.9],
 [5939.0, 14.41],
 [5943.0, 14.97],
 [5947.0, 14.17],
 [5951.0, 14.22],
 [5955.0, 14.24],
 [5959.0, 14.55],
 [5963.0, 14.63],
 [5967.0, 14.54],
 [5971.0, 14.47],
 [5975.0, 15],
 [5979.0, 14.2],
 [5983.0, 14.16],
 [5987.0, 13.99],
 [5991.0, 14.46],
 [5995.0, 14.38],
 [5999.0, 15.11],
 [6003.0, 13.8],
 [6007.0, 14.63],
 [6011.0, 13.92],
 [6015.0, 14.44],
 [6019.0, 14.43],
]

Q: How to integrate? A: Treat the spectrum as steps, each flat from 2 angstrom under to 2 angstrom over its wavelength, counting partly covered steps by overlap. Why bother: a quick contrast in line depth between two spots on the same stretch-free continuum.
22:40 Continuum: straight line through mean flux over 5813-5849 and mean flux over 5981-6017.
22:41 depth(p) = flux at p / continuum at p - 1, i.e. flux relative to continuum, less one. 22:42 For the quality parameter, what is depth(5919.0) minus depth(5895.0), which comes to 0.074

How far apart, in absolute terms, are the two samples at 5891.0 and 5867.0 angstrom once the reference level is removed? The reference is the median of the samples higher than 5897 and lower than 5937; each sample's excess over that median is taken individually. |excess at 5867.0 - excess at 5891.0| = 1.3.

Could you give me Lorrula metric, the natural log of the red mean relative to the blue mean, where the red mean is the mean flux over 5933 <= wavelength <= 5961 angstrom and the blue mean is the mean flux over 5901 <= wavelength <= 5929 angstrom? 0.001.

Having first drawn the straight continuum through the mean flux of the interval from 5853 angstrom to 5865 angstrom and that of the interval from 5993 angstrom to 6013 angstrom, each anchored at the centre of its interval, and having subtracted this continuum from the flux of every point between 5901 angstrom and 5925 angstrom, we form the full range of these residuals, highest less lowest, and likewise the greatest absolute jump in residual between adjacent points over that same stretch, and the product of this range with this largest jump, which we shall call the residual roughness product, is 0.80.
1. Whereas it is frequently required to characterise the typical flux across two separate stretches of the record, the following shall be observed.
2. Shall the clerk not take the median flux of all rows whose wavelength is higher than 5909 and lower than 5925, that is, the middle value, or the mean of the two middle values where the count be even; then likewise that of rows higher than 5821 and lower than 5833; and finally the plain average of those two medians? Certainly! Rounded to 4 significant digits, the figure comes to 14.65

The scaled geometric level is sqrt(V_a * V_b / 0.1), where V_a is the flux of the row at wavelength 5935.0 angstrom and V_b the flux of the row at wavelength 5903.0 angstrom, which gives 46.6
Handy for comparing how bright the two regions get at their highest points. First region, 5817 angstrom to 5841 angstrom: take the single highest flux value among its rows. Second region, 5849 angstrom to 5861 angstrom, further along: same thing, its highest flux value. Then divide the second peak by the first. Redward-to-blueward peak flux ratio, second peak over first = 0.96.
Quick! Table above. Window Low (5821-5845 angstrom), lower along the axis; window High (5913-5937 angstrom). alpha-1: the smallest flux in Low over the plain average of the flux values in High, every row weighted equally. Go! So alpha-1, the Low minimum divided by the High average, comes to 0.95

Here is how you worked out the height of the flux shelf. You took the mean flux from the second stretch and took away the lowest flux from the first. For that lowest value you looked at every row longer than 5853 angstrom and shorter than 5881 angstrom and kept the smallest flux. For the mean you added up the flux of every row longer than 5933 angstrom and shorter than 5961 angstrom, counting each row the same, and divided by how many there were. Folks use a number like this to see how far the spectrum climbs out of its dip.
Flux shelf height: 0.63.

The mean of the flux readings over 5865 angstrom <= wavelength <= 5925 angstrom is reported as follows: 14.4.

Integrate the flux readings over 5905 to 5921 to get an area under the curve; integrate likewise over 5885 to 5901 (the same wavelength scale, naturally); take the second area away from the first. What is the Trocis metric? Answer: 10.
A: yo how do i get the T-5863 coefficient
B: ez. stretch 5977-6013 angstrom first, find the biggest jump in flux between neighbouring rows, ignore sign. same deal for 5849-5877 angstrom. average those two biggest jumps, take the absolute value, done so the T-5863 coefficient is 1.19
